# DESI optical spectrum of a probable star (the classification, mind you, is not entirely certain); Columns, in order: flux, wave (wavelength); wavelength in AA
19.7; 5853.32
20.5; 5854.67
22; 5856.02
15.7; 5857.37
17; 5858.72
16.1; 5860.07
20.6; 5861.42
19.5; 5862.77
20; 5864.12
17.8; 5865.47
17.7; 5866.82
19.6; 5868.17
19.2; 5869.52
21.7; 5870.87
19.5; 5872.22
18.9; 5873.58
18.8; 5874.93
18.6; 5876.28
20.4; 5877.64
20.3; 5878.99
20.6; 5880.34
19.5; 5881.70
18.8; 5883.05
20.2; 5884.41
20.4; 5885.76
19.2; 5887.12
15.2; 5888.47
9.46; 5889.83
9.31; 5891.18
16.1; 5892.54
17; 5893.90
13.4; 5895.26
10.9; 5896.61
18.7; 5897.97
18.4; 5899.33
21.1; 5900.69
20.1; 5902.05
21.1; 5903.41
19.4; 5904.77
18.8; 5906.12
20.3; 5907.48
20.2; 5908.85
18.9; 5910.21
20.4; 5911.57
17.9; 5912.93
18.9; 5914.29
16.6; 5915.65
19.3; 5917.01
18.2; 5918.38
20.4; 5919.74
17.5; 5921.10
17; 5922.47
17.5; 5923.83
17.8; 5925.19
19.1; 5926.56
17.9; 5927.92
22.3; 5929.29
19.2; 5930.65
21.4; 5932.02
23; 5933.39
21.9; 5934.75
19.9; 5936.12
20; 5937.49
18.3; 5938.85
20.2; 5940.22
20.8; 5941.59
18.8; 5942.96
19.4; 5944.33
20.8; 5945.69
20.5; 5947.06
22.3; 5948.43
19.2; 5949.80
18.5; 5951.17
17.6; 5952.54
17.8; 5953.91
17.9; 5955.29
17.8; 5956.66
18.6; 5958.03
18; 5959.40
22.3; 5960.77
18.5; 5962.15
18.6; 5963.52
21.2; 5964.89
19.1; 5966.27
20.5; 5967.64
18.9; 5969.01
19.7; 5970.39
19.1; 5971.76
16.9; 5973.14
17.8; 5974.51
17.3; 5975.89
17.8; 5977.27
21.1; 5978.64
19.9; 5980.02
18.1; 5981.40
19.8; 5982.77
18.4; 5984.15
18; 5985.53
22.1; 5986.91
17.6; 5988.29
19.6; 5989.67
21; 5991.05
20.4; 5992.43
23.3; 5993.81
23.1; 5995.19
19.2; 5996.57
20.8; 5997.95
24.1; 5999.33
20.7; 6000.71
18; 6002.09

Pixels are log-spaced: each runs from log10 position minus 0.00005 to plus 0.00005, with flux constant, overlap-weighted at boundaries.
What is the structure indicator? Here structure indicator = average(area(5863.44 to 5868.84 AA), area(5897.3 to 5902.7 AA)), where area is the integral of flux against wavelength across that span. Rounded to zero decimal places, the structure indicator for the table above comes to 104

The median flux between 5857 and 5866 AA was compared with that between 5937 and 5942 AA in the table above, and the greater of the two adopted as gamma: 20.1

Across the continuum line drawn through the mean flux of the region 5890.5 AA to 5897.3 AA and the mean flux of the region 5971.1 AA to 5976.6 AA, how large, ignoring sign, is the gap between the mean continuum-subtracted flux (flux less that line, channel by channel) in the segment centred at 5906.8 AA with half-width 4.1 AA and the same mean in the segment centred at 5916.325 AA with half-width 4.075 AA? 1.8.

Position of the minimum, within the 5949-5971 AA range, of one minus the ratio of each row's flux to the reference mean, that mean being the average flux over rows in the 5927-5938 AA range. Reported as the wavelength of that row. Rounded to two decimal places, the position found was 5960.77 AA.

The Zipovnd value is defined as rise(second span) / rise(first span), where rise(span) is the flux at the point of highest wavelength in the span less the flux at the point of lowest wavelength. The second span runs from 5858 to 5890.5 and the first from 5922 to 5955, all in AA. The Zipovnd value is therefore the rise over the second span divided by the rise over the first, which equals -9.4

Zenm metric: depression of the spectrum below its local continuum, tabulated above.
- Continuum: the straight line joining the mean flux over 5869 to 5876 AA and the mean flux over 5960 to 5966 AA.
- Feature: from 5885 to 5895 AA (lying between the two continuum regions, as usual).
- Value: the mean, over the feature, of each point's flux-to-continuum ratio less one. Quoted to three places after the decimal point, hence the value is -0.227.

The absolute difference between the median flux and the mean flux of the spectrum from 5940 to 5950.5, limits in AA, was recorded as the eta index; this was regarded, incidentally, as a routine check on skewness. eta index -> 0.10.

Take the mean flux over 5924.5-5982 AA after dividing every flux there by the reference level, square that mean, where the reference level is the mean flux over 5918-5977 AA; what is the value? 1.01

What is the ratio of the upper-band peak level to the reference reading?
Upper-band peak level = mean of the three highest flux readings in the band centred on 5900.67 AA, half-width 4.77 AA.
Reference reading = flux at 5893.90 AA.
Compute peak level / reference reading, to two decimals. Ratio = 1.22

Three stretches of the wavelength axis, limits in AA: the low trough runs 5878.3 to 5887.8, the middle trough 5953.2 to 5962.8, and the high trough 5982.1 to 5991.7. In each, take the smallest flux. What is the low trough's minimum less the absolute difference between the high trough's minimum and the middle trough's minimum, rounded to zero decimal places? 19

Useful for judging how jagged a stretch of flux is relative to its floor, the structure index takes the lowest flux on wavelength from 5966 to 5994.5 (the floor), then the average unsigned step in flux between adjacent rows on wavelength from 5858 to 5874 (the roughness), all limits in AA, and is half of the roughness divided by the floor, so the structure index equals 0.045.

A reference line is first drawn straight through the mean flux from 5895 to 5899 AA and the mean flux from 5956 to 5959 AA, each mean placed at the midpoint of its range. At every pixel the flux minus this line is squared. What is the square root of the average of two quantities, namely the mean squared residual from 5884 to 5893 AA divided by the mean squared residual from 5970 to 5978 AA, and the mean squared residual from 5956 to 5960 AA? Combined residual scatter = 2.2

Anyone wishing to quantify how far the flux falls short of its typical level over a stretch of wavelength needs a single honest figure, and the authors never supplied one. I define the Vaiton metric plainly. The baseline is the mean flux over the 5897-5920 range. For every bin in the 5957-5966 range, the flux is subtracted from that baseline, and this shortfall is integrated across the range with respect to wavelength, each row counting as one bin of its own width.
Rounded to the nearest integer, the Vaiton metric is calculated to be -2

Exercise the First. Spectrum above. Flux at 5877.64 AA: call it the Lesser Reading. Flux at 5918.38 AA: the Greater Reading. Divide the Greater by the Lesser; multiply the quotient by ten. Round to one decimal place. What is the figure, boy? 8.9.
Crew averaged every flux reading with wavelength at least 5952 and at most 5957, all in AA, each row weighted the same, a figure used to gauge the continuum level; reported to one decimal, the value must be 17.8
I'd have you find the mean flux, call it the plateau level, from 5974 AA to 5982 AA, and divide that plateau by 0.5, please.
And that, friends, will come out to 37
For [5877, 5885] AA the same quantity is 40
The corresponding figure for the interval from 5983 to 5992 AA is 39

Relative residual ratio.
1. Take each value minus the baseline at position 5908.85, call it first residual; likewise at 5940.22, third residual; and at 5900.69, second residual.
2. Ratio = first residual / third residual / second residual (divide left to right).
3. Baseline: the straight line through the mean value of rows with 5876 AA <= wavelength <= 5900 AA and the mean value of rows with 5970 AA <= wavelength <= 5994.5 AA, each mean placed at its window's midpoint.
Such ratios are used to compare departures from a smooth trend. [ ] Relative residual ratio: 0.4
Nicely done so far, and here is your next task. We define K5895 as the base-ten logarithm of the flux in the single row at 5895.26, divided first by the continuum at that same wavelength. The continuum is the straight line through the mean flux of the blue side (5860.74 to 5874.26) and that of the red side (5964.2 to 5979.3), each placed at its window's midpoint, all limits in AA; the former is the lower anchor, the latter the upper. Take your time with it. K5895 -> -0.16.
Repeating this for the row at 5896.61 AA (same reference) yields -0.25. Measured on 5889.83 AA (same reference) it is -0.31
